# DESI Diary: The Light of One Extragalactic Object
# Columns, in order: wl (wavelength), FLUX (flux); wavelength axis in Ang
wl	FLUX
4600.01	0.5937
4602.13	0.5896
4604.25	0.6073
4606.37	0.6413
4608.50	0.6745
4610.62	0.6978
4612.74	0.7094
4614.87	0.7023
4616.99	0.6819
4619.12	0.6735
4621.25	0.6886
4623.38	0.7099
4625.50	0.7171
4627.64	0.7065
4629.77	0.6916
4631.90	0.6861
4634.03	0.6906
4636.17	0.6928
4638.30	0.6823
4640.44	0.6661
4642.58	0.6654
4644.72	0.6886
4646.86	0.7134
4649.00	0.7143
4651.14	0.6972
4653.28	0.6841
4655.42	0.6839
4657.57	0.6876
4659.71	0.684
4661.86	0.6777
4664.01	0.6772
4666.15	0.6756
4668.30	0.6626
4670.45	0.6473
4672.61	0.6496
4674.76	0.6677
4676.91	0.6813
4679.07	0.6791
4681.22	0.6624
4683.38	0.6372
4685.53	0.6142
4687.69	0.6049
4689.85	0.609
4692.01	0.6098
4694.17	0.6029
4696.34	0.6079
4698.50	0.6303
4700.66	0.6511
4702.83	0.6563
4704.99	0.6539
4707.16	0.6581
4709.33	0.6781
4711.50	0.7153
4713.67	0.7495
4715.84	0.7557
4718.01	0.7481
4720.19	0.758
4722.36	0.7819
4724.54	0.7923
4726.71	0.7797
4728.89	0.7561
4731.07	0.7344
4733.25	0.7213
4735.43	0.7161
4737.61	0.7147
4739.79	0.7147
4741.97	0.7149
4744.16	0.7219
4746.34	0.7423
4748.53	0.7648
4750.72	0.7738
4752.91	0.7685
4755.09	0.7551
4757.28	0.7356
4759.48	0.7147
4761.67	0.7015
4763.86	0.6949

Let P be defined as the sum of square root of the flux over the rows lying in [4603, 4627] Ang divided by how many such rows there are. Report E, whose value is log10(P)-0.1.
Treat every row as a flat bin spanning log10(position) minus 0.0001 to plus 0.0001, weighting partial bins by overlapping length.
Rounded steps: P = 0.826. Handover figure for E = -0.1832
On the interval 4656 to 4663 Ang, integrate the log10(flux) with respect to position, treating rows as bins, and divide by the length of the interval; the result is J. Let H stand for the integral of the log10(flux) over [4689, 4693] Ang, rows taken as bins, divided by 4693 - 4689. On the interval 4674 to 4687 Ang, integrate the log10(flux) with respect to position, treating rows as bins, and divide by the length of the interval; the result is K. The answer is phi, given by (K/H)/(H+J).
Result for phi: -2.2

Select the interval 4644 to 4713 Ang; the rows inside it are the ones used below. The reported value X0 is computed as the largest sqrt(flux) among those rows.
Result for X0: 0.846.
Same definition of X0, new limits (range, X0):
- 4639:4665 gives 0.845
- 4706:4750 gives 0.890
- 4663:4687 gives 0.825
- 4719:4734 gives 0.890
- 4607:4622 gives 0.842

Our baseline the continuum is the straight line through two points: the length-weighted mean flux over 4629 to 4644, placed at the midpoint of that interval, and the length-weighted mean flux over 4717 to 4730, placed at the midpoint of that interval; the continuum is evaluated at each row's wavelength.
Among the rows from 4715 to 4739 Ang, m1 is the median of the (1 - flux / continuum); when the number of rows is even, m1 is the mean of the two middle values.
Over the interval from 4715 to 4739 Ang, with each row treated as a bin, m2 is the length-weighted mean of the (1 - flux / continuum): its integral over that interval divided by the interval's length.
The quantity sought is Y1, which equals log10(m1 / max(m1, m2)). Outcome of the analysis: -0.15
